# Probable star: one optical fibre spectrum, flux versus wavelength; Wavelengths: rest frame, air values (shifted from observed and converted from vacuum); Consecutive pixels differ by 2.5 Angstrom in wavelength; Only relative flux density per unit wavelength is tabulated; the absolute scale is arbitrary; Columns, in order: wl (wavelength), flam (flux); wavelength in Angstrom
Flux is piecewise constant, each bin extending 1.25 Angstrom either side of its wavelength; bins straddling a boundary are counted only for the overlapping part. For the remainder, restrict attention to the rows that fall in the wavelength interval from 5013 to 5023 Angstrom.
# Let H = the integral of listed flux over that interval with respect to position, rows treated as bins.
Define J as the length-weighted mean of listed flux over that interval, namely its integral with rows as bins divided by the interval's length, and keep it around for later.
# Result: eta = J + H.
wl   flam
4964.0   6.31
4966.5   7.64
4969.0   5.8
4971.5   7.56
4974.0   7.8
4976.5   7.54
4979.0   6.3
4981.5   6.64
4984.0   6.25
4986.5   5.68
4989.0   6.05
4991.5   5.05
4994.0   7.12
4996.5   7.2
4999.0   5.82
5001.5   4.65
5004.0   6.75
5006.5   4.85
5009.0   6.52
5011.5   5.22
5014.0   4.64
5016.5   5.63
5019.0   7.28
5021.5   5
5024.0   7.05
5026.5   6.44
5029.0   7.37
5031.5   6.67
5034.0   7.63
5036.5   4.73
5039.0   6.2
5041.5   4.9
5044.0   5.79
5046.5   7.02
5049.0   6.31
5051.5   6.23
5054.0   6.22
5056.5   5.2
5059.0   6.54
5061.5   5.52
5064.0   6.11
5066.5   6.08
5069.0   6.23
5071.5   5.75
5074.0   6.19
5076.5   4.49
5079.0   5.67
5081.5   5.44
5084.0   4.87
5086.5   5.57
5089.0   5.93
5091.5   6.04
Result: 63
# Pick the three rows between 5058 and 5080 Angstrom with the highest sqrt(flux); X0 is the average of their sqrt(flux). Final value 2.51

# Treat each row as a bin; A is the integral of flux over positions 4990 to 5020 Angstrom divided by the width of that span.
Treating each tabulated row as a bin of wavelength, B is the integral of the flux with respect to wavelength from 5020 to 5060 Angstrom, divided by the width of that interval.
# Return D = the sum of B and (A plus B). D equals 18.3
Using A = 5.88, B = 6.2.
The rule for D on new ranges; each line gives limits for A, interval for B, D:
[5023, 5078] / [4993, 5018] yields 17.8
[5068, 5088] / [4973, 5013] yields 17.9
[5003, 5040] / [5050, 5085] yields 17.7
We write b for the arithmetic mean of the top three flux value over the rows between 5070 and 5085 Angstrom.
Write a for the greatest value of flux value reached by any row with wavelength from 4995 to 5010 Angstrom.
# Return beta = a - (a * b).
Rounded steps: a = 7.2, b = 5.9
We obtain -35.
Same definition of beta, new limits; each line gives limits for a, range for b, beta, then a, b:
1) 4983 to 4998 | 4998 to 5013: -39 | 7.2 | 6.4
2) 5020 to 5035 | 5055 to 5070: -40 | 7.63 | 6.3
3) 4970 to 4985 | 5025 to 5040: -49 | 7.8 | 7.2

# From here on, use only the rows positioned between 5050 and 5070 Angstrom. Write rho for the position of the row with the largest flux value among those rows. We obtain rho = 5059.0 Angstrom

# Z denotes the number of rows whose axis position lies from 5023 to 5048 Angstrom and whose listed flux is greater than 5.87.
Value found 7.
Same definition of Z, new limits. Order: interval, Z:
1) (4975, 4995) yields 6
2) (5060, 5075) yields 4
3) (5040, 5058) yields 4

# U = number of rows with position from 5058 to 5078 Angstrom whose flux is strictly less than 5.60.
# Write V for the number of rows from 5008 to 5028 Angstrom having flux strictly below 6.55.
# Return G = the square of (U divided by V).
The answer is 0.111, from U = 2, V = 6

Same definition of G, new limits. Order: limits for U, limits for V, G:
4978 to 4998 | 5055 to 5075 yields 0.016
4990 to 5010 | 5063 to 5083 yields 0.141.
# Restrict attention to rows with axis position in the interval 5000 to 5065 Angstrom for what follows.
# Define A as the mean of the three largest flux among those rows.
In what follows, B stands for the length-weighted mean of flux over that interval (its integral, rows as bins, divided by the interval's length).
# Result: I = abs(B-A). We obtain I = 1.4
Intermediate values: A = 7.4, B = 6.02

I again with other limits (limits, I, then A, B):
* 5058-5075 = 0.3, 6.3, 6.05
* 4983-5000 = 0.7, 6.9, 6.17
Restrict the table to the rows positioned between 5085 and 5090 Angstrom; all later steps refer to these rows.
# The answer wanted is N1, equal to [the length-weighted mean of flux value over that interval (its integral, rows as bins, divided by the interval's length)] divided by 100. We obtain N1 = 0.057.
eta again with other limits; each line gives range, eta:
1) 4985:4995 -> 65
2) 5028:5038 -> 72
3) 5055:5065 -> 64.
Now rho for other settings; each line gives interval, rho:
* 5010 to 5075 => 5034.0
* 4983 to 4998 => 4996.5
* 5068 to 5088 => 5069.0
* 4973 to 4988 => 4974.0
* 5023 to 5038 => 5034.0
